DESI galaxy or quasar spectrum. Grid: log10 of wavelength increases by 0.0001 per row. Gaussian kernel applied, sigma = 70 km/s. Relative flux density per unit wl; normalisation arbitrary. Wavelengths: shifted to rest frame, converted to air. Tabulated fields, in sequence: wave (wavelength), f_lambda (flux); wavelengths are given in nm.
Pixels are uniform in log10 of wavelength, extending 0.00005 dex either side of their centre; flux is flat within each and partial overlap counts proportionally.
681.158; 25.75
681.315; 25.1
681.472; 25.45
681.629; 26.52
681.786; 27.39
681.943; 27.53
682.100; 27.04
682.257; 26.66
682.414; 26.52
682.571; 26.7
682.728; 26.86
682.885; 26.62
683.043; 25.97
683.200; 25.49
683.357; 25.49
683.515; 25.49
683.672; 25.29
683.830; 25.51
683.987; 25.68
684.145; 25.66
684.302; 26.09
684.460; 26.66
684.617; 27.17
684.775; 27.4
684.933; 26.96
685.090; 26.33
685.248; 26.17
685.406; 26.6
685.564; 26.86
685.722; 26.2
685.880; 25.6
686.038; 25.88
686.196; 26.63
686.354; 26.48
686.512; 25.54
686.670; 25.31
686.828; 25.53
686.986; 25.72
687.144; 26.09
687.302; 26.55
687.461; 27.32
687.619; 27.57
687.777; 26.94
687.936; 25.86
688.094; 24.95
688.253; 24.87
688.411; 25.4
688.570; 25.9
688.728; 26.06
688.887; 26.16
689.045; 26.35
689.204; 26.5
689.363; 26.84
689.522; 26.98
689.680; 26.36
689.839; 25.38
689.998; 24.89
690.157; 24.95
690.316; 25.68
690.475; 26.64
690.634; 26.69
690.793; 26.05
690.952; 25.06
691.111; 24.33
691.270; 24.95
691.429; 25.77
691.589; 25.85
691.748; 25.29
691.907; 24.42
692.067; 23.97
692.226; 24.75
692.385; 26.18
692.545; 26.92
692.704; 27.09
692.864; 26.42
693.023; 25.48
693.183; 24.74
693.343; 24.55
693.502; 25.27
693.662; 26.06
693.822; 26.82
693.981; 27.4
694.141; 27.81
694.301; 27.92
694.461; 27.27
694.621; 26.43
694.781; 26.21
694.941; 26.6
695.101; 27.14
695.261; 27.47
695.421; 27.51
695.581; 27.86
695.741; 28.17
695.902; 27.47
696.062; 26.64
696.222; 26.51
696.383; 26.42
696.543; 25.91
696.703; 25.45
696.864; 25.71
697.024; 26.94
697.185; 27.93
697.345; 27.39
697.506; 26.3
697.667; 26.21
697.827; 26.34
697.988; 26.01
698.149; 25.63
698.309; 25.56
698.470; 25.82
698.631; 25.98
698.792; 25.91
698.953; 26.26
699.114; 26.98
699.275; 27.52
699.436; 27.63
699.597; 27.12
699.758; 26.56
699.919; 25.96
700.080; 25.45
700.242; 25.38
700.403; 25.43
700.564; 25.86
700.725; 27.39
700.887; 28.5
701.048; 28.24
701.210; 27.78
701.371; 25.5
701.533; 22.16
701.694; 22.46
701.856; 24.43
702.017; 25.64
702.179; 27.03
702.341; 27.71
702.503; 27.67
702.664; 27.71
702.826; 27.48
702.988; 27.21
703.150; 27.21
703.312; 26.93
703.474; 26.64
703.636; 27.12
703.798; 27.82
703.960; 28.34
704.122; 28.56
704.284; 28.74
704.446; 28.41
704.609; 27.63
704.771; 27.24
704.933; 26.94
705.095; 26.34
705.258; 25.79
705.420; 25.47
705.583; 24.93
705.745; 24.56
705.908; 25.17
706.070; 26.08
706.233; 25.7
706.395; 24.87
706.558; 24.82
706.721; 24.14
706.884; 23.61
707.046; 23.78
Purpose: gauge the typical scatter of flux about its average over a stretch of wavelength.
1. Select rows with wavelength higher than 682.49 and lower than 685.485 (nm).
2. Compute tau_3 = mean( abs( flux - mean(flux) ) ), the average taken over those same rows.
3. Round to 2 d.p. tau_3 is 0.56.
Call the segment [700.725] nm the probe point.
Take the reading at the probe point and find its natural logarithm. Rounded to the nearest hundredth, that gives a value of 3.31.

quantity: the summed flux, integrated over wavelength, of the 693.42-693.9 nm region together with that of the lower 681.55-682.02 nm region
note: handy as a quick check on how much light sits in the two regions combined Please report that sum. 25.3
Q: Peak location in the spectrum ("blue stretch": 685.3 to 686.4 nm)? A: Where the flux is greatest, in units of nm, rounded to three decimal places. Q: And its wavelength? 685.564 nm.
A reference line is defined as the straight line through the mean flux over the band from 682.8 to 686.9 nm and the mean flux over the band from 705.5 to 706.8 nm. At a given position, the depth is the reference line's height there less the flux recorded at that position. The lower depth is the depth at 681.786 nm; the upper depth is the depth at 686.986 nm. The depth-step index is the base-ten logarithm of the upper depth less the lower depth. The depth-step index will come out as 0.15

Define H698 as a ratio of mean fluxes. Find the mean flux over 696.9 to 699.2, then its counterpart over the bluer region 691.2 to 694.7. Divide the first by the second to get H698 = 1.02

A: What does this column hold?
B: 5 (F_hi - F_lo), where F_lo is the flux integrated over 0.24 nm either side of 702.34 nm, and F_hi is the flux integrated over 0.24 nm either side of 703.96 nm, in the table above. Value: 2.0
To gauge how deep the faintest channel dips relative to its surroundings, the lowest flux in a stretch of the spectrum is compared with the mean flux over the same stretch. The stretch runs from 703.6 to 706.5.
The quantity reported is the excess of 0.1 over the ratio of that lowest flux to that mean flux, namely -0.82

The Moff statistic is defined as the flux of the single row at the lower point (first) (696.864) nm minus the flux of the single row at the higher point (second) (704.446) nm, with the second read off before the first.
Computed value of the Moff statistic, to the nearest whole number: -3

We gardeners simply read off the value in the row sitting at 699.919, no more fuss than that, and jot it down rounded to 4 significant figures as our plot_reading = 25.96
